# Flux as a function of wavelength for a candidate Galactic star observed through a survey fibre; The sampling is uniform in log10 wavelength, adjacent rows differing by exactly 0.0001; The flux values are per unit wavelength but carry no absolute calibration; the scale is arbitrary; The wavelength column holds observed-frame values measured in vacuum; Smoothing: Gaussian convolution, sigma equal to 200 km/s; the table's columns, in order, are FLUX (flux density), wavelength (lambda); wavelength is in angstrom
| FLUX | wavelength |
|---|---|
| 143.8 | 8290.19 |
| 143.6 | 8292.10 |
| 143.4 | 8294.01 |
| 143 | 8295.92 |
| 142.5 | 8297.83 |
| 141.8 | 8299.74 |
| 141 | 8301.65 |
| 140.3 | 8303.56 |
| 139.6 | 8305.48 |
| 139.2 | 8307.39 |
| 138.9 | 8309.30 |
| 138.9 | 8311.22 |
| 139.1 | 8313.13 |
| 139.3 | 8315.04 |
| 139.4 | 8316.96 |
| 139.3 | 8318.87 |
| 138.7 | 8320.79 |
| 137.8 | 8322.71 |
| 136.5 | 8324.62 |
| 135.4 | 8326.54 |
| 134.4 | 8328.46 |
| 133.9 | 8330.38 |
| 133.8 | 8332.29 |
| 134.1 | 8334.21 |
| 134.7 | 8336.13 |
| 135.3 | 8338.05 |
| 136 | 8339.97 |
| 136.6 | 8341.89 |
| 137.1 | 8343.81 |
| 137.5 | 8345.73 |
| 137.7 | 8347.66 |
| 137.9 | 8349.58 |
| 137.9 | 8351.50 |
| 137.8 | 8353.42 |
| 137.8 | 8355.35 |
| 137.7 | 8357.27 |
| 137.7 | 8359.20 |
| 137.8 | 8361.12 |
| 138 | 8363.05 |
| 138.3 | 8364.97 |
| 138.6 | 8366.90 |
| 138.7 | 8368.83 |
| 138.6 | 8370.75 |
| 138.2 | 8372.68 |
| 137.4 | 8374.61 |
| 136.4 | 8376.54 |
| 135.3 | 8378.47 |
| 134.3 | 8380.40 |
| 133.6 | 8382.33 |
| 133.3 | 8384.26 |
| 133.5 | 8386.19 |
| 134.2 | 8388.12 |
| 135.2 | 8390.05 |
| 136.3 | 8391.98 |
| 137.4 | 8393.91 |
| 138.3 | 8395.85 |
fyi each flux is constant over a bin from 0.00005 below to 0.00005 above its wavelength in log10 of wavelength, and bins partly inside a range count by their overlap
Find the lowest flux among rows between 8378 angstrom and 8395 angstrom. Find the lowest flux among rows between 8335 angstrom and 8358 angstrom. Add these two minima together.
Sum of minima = 268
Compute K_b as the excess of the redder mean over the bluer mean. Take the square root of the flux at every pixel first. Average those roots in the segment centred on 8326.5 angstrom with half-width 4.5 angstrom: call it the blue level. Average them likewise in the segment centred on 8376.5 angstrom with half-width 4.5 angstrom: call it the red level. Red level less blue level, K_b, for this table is 0.03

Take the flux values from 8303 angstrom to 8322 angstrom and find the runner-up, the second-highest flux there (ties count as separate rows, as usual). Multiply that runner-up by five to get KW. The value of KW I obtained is 698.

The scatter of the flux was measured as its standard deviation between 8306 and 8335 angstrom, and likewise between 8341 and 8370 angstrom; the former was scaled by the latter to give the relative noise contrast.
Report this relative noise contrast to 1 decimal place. 4.4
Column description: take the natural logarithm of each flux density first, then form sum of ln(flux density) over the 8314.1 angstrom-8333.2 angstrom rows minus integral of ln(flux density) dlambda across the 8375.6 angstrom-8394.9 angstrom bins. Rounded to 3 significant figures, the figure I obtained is -45.5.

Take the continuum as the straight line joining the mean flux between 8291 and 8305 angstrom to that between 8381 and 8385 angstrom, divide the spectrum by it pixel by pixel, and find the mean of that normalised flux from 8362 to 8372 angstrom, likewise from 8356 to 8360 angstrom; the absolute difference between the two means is 0.012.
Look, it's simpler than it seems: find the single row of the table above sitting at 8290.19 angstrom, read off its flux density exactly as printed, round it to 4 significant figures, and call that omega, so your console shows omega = 143.8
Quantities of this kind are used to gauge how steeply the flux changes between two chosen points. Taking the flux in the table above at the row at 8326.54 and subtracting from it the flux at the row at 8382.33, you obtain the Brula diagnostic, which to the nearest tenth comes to 1.8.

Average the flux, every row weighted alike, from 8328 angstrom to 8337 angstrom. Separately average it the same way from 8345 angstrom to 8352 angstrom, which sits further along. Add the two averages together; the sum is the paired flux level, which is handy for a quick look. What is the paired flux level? 272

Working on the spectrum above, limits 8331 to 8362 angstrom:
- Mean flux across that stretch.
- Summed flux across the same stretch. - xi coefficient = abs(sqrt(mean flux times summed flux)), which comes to 547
